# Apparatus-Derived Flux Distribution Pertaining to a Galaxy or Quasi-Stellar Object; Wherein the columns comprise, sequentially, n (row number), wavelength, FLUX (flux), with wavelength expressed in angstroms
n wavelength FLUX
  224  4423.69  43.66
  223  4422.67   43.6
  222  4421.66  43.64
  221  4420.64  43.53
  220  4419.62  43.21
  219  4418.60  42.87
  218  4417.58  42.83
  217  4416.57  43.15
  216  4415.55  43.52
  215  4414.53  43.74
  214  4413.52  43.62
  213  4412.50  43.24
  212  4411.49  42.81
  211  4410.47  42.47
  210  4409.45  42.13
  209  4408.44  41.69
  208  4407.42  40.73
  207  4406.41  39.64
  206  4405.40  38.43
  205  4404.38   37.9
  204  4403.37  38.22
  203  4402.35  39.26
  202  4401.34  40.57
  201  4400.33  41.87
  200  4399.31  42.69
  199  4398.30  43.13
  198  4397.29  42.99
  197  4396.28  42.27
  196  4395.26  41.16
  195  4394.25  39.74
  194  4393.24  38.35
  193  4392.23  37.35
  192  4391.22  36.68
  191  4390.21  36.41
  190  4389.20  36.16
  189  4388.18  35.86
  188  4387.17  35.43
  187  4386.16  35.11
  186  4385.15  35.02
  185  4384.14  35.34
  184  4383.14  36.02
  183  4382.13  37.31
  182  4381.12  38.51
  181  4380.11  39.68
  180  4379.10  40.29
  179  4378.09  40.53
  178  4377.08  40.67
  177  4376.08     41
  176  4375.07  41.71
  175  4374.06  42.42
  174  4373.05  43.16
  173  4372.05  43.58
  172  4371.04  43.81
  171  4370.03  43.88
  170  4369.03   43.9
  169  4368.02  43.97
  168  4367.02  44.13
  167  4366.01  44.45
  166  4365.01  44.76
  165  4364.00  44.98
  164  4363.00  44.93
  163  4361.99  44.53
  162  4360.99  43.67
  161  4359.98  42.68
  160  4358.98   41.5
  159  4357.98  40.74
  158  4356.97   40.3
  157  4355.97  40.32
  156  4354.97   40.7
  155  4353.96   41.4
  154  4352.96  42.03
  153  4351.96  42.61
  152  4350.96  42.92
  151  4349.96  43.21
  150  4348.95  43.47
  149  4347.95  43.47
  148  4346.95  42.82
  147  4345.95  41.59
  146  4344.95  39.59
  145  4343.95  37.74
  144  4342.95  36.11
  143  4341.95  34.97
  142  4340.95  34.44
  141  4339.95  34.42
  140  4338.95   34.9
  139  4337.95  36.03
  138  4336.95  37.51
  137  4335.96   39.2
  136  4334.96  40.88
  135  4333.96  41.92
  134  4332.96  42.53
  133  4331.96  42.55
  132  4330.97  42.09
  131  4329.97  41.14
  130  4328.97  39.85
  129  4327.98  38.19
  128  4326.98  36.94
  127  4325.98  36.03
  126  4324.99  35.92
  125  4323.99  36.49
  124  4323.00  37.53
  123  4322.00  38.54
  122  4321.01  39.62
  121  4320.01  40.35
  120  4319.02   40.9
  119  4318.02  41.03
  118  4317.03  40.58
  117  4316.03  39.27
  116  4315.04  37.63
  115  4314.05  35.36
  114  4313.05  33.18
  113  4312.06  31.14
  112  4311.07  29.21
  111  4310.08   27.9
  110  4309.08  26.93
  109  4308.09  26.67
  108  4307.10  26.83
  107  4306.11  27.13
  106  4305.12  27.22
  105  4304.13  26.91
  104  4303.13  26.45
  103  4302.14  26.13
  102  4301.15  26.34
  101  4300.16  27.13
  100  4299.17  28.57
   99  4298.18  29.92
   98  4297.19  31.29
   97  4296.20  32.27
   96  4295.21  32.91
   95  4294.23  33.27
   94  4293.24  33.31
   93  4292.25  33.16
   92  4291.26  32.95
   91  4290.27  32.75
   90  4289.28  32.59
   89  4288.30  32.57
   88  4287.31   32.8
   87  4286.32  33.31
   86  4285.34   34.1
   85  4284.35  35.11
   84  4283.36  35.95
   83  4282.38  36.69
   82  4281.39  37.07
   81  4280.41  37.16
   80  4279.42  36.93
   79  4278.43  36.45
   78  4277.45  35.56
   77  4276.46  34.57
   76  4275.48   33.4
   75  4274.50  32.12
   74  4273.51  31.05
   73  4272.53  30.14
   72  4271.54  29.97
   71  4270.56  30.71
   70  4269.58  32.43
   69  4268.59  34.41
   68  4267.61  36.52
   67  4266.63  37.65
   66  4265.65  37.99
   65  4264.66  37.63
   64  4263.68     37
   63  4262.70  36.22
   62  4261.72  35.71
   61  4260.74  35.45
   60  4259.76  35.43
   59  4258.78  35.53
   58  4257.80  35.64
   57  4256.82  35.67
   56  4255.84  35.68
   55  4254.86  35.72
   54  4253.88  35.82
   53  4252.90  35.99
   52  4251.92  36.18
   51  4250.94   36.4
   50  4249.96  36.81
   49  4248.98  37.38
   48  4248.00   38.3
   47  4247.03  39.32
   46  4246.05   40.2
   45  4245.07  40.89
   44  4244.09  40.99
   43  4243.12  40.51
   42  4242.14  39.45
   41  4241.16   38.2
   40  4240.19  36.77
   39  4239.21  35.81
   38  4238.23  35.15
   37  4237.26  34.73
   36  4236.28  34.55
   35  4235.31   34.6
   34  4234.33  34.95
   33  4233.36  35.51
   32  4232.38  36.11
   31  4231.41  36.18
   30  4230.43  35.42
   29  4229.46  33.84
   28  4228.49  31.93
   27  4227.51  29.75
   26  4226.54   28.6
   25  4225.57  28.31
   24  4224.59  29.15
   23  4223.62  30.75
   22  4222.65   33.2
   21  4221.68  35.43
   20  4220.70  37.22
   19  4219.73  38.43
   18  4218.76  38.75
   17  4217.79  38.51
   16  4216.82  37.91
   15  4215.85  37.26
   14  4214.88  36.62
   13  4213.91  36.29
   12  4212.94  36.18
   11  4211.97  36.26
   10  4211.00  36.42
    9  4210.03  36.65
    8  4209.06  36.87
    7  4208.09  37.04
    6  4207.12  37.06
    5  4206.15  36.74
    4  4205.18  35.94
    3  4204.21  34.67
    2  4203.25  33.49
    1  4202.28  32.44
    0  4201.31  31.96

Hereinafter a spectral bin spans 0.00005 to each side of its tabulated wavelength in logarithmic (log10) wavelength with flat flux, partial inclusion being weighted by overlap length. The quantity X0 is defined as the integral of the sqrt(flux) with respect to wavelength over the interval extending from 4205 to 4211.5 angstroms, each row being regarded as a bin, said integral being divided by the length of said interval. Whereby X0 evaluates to 6.05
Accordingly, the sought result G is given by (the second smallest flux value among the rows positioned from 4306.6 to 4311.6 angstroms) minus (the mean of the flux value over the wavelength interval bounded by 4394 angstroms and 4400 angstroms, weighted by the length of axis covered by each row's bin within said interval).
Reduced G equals -15.2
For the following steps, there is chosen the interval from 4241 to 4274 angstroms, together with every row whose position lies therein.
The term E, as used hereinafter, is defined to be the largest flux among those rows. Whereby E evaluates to 40.99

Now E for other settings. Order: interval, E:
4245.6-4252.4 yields 40.2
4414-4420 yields 43.74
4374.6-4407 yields 43.13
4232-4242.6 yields 39.45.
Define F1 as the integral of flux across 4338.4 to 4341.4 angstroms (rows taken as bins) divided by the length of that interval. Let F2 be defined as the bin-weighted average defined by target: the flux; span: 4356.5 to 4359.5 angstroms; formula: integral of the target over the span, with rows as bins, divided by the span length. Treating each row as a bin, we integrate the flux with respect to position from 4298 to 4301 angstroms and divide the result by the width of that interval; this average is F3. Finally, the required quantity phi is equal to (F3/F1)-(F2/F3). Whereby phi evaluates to -0.64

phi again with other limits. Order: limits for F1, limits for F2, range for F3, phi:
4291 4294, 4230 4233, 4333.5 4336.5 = 0.35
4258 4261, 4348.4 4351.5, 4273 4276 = -0.43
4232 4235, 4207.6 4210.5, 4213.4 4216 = 0.03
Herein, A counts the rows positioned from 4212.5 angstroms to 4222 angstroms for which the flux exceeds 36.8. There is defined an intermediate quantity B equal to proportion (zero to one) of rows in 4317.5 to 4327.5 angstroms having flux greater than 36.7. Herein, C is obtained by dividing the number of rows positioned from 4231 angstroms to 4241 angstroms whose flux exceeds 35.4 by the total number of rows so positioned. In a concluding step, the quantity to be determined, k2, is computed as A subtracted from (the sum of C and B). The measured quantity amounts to -4.8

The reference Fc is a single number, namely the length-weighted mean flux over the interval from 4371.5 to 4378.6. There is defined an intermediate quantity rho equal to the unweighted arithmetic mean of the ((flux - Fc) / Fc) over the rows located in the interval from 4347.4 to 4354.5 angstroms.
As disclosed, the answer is 0.02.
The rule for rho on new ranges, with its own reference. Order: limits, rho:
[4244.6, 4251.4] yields -0.08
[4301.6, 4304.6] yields -0.37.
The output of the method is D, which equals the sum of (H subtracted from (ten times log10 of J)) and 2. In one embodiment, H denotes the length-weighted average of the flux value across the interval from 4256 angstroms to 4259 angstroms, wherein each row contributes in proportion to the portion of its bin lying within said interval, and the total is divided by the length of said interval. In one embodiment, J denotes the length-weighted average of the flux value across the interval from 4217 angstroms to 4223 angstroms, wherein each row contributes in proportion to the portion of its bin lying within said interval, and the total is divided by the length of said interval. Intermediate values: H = 36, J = 37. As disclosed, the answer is -18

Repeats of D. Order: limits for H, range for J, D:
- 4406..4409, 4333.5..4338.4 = -23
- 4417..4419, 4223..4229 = -26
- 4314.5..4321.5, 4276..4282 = -22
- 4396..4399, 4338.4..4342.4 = -26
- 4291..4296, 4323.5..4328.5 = -15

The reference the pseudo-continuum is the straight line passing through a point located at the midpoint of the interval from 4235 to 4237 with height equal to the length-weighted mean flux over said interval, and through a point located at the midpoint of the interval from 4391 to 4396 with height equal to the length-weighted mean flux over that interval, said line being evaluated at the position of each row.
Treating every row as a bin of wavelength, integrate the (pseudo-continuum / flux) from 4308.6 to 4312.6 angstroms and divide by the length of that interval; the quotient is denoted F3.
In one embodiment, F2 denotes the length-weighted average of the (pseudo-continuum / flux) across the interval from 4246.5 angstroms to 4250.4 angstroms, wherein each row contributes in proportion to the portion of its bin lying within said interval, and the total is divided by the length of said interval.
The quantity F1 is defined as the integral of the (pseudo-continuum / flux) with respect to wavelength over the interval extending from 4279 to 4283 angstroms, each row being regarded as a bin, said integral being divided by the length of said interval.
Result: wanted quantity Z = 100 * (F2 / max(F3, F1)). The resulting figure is 72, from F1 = 0.97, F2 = 0.92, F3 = 1.27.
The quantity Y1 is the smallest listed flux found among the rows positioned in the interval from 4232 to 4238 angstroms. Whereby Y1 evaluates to 34.55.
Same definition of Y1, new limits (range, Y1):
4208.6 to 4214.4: 36.18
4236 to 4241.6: 34.55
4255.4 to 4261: 35.43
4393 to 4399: 38.35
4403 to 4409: 37.9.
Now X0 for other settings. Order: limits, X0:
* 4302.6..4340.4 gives 5.96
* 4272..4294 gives 5.83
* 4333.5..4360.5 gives 6.31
